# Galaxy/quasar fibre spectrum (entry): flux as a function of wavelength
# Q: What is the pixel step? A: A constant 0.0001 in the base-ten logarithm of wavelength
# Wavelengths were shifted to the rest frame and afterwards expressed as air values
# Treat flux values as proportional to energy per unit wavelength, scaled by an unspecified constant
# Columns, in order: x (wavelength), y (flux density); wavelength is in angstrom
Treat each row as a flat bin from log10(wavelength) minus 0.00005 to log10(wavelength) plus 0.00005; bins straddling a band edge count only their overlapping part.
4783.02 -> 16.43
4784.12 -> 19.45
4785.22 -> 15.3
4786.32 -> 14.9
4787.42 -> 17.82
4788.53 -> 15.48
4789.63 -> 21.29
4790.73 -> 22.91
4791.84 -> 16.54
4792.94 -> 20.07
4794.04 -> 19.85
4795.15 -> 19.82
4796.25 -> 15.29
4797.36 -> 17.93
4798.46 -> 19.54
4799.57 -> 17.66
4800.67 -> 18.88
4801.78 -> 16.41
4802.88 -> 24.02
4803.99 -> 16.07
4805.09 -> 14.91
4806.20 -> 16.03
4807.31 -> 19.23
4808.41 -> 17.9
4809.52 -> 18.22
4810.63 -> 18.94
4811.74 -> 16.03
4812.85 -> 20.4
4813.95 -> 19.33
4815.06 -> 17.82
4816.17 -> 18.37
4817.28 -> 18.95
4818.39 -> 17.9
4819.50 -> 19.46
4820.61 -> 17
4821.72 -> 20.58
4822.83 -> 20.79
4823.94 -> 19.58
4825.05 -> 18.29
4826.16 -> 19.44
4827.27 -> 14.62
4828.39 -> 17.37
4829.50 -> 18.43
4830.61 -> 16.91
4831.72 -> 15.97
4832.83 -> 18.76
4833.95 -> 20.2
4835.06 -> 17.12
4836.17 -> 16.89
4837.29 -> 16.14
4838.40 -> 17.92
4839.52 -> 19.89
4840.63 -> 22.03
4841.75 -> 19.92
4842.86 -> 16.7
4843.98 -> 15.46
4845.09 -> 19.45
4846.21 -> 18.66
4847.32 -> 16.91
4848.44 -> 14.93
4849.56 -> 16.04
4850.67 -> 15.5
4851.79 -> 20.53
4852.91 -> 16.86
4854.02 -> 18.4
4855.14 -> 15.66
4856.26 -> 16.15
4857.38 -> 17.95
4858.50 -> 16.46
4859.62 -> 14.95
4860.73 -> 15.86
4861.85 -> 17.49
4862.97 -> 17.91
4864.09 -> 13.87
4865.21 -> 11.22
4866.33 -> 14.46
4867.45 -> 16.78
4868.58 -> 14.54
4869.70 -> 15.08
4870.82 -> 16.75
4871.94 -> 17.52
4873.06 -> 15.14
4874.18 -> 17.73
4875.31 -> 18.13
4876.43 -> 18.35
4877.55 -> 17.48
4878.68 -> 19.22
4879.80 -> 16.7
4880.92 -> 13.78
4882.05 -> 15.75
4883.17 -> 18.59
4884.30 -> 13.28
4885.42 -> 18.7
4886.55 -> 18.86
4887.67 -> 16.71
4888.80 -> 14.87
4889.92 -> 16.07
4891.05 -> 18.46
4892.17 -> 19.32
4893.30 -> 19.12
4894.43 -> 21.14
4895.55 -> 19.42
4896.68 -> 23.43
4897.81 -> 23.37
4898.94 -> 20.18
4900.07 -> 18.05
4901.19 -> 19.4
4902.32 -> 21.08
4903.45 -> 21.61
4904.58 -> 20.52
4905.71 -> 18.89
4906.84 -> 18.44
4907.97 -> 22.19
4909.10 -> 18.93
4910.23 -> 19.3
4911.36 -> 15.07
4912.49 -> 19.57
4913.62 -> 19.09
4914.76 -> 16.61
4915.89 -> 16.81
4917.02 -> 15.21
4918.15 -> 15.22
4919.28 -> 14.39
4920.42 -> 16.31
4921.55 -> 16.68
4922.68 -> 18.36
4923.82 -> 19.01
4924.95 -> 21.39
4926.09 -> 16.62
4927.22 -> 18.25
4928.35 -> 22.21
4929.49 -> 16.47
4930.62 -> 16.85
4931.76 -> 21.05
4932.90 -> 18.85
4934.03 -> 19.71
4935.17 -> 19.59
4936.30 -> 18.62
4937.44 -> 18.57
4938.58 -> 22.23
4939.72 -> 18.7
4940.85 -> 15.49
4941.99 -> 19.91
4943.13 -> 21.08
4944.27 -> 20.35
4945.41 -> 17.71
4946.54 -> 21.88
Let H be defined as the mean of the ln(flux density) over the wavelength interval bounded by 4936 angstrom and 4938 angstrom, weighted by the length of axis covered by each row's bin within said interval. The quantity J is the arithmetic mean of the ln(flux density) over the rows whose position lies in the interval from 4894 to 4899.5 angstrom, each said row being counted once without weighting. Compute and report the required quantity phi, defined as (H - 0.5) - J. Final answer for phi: -0.65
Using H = 2.92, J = 3.07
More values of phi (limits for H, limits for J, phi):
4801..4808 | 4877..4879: -0.54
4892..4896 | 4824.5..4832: -0.36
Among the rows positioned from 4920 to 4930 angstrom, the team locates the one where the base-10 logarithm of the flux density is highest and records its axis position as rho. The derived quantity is 4928.35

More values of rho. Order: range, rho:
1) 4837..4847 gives 4840.63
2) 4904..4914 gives 4907.97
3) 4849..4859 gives 4851.79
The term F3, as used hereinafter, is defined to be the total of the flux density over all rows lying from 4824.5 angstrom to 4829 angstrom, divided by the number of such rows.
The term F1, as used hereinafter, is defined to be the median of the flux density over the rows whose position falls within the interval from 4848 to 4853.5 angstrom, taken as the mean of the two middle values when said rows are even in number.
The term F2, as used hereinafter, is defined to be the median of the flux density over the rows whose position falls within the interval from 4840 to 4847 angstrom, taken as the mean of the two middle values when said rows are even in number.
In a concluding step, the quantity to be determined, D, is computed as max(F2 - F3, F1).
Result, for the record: 16.0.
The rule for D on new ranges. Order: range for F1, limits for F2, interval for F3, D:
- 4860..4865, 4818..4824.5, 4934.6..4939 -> 16.7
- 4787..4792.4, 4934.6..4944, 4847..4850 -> 17.8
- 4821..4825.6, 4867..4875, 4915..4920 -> 20.1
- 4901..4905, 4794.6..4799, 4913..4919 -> 20.8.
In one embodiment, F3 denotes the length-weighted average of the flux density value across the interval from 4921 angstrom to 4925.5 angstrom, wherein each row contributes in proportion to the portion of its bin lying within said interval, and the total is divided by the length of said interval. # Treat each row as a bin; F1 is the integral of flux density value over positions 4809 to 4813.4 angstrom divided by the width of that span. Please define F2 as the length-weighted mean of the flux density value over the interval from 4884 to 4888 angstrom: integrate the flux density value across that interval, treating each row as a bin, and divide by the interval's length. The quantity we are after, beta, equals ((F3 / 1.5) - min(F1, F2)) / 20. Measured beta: -0.23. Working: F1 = 18.4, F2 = 17.2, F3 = 18.9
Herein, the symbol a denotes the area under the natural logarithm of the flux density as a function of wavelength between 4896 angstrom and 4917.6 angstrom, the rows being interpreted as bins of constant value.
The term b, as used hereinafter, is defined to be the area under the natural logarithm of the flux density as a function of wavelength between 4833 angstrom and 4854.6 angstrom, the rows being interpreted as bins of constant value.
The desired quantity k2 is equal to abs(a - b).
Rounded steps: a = 64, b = 62.2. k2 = 1.7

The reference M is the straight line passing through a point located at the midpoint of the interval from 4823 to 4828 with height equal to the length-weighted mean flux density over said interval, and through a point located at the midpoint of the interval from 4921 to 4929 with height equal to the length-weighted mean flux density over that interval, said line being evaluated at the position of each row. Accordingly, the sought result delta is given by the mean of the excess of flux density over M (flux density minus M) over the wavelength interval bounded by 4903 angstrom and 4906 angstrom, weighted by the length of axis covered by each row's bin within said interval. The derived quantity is 1.7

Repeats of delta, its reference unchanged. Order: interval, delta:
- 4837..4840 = -0.2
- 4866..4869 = -3.1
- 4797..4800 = 0.5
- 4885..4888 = -0.5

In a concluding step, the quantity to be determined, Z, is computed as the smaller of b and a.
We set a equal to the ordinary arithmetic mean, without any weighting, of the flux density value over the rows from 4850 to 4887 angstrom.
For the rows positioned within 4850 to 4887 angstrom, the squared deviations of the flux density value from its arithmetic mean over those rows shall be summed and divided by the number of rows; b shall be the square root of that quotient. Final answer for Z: 2.0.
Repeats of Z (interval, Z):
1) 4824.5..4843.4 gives 1.8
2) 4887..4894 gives 1.7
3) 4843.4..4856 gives 1.8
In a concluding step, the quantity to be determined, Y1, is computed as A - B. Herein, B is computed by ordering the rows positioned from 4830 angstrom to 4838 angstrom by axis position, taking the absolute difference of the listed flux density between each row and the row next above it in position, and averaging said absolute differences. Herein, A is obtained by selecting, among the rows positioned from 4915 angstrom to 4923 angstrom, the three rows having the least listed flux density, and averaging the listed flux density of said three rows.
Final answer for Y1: 13.4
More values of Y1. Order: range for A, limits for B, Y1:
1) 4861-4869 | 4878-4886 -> 9.7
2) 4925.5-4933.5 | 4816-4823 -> 15.1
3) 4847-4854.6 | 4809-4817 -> 13.6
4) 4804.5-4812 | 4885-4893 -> 14.2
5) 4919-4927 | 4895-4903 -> 13.7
